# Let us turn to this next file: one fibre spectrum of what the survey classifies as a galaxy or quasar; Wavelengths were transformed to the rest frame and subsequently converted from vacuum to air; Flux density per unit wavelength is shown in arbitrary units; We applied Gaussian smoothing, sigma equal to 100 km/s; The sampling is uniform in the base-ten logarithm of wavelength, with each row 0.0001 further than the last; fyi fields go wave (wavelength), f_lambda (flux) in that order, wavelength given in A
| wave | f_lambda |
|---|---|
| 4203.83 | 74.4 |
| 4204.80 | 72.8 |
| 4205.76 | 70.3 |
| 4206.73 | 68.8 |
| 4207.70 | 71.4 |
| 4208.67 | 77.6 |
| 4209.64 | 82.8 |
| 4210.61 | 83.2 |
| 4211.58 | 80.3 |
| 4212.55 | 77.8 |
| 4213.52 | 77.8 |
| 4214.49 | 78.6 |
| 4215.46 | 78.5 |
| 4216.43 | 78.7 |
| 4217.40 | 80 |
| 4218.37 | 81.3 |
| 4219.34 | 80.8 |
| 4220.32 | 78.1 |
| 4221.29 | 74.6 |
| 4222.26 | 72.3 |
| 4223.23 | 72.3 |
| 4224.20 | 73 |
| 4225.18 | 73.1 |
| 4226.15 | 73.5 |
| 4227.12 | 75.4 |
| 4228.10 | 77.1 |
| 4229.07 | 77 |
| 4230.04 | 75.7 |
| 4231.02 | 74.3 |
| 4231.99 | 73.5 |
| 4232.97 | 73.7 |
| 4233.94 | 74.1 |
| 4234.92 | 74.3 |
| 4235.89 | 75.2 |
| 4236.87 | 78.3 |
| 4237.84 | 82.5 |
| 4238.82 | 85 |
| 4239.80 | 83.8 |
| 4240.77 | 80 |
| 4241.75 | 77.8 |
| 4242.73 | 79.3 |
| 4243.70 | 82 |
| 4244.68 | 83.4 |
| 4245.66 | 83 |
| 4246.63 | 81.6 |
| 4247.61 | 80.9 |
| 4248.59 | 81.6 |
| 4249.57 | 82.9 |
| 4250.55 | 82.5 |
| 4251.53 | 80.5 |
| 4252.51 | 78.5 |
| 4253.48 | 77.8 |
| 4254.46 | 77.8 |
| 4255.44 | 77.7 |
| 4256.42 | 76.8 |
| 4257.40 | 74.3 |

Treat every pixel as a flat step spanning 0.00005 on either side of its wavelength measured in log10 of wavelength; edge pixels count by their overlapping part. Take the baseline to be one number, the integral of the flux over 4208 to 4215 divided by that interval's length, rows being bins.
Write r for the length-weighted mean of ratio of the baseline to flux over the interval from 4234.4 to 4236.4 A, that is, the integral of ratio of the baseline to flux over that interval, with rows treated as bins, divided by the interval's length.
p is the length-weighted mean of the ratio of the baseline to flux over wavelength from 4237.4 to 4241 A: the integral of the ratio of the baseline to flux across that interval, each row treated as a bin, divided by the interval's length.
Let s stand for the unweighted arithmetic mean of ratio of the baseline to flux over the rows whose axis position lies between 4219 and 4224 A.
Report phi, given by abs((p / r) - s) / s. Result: 0.14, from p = 0.96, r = 1.06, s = 1.05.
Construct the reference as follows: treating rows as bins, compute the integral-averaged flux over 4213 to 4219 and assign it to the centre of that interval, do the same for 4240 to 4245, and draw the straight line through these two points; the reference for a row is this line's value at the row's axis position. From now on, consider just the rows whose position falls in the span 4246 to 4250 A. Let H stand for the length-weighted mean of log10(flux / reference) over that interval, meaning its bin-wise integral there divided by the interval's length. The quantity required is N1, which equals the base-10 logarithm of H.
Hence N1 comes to -2.35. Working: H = 0.0044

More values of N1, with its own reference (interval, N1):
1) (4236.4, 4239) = -2.21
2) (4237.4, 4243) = -2.32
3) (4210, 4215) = -2.54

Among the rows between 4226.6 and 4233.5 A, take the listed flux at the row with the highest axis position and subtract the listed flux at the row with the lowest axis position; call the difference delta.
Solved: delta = -2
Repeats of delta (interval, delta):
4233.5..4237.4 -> 4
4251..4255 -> -3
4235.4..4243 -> 4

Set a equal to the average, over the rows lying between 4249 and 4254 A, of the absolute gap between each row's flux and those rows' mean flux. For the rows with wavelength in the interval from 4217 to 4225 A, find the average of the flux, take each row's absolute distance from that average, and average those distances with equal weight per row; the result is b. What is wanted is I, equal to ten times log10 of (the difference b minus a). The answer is 2.2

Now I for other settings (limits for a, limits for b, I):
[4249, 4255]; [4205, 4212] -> 5.2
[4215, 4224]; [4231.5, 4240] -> 0.7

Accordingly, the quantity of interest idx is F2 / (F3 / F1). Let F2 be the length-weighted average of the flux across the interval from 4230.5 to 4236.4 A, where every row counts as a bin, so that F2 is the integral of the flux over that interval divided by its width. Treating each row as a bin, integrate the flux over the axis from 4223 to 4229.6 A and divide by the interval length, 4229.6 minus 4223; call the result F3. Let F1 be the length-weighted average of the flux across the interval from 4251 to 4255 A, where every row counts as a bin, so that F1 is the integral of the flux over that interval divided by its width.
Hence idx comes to 78.3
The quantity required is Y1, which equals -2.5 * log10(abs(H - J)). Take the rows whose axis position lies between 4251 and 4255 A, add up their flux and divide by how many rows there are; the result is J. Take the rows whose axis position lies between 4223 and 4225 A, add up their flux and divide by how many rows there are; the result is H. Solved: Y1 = -1.9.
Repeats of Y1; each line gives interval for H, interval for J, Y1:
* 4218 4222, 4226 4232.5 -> -1.4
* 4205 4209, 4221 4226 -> 0.0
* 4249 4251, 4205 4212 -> -2.0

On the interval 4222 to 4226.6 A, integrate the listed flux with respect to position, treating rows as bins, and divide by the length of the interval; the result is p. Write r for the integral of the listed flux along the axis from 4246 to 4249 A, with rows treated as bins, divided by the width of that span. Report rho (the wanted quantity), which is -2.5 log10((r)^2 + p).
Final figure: -9.57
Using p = 73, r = 81.5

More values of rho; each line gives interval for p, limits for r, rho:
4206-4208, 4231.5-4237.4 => -9.39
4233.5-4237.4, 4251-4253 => -9.52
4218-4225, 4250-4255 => -9.52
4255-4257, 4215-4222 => -9.49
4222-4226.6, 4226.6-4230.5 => -9.43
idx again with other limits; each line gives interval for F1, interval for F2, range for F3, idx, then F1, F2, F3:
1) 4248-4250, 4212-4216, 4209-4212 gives 78.4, 82.0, 78.2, 81.9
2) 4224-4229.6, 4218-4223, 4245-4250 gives 70.4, 75.0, 77.1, 82.0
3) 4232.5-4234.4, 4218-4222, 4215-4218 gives 73.1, 74.1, 78.2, 79.2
